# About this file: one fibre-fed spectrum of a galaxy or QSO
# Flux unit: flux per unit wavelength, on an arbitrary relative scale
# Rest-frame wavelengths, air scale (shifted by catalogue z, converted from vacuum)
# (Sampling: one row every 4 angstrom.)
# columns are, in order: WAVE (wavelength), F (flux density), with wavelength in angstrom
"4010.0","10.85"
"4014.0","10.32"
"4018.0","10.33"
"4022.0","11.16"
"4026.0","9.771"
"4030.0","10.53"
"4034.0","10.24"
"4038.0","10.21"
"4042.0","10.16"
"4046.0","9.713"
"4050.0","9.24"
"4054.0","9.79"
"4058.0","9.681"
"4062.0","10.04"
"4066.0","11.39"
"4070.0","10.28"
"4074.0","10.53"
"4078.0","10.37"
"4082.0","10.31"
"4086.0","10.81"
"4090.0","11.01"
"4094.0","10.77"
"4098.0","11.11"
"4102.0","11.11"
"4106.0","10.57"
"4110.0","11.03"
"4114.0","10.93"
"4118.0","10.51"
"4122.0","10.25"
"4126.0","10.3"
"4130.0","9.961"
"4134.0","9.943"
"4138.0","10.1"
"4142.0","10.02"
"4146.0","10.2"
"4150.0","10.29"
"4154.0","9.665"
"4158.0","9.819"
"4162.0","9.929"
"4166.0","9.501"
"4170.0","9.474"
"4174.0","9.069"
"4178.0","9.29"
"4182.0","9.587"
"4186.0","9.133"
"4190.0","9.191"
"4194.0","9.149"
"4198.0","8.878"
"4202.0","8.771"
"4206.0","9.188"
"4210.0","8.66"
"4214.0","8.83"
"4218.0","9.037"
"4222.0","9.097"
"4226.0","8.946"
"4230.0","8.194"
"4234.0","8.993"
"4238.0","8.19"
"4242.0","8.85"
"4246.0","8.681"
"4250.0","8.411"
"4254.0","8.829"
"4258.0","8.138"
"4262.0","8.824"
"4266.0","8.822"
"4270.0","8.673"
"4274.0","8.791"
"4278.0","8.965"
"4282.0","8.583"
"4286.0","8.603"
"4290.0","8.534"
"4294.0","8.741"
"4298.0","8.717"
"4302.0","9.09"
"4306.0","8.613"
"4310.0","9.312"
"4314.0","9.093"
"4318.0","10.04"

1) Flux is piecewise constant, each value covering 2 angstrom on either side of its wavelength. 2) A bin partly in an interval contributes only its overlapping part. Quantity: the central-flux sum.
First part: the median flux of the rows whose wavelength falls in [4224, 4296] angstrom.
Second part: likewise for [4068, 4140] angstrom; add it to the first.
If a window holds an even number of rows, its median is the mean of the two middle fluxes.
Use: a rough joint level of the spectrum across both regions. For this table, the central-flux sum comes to 19.2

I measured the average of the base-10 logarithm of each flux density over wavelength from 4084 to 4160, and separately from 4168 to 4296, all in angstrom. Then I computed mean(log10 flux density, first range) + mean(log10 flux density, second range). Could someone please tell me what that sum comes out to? 1.965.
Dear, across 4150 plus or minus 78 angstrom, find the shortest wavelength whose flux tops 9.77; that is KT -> 4074.0 angstrom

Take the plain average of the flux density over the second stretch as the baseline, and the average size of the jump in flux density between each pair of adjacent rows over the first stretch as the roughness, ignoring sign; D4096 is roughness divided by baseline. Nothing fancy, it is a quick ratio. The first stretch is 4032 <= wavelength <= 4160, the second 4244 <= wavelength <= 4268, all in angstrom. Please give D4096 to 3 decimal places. 0.036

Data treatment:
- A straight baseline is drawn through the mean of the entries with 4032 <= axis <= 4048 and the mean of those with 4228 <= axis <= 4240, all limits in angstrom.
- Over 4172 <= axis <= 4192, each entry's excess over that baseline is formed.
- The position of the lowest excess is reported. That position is 4174.0 angstrom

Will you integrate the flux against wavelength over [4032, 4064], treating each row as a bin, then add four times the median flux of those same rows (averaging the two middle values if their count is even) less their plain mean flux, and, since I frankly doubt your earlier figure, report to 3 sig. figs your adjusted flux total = 346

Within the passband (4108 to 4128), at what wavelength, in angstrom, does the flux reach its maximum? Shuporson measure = 4110.0 angstrom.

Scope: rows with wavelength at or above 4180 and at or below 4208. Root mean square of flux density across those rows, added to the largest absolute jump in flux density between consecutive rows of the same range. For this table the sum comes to 9.6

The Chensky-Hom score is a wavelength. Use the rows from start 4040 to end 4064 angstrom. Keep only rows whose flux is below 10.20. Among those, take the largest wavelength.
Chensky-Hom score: 4062.0 angstrom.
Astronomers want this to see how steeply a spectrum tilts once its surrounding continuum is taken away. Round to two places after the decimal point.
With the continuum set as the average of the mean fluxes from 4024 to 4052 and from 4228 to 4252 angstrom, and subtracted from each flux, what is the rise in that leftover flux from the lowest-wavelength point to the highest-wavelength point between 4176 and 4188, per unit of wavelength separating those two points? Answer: -0.02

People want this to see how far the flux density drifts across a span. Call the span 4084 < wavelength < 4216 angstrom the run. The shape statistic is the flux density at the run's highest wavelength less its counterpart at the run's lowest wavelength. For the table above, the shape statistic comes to -2.0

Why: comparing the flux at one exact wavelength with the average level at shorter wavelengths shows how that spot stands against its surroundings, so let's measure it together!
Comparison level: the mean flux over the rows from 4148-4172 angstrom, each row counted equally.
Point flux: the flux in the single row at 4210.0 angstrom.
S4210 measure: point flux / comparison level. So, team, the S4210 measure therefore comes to 0.89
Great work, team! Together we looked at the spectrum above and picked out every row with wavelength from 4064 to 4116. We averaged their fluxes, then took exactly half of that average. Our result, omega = 5.4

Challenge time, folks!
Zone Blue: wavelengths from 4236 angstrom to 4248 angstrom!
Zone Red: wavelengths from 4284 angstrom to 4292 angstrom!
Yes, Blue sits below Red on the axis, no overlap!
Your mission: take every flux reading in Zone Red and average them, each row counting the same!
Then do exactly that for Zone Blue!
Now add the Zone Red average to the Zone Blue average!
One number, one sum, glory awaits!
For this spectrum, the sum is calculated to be 17.1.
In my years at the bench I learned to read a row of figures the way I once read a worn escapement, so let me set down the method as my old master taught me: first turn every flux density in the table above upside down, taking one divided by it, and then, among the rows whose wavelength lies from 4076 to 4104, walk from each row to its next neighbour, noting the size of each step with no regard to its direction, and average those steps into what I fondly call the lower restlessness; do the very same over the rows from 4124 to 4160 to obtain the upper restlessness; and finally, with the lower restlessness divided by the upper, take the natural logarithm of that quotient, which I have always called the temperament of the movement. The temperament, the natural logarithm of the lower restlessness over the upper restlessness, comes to -0.1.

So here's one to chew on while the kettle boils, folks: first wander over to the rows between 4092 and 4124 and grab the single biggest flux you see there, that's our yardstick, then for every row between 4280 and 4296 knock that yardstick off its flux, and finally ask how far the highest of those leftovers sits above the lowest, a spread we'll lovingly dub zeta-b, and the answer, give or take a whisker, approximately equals 0.21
